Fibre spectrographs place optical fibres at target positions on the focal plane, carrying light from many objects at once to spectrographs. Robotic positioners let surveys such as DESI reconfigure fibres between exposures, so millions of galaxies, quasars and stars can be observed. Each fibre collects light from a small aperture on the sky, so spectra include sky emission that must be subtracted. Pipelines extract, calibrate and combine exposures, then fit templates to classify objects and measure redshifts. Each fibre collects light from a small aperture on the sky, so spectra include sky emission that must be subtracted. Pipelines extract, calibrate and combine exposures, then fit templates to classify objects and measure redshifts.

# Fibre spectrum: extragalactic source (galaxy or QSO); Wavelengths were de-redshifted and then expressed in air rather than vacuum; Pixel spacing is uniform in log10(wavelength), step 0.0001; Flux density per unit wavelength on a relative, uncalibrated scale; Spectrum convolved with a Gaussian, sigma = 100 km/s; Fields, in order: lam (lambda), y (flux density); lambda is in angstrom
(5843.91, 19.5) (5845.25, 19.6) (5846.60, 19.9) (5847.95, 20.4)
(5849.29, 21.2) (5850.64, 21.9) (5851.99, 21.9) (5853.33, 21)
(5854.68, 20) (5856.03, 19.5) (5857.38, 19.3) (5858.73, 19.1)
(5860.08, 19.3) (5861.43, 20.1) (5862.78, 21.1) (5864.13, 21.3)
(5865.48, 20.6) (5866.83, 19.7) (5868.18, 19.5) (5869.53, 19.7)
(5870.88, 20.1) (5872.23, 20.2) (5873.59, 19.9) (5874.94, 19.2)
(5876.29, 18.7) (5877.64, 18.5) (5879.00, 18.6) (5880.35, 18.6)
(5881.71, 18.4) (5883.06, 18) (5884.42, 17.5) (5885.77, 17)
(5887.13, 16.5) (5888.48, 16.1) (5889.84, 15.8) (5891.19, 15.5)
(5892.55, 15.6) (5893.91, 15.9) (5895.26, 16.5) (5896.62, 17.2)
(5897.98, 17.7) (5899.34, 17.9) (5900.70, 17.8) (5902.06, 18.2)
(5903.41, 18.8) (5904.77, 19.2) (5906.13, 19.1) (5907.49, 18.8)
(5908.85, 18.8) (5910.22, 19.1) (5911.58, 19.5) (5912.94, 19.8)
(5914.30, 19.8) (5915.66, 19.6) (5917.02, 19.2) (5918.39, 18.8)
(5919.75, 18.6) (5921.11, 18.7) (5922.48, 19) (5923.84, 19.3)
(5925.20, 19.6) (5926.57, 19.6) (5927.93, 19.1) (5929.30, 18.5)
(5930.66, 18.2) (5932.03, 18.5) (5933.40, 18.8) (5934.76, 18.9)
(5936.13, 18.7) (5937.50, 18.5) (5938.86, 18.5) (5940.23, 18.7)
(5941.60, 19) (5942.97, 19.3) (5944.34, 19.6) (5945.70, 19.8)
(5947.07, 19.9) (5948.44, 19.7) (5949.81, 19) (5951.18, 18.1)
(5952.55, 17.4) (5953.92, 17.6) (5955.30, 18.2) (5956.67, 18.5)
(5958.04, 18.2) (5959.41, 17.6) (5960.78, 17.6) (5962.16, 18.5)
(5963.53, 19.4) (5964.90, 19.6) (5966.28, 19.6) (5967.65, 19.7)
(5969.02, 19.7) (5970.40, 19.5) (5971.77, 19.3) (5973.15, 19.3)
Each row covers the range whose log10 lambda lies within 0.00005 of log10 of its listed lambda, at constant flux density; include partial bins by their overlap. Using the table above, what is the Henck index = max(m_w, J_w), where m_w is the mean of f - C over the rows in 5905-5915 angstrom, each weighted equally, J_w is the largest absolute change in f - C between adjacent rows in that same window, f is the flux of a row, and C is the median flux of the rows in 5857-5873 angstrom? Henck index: 0.40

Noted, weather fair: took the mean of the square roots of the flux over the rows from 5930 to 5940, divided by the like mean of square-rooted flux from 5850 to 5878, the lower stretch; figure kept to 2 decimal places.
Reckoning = 0.96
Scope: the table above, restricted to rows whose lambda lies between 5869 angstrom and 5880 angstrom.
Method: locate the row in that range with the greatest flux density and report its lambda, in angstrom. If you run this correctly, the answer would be 5872.23 angstrom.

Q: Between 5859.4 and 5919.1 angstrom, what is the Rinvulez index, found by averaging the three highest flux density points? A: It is 21.0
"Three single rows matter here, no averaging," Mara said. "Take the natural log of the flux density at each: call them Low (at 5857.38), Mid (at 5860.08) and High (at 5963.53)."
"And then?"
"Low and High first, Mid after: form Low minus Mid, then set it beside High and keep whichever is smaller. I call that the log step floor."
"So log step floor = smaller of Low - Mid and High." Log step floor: 0.00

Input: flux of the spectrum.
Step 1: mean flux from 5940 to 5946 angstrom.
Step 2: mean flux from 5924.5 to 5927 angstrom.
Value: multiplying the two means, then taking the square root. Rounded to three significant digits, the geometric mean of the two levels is 19.4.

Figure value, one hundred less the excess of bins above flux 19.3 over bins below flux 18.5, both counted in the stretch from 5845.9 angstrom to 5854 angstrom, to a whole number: 94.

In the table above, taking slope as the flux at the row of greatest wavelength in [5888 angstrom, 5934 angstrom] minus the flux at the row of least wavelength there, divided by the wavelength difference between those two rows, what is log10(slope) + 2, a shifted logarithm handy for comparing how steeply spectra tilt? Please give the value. 0.78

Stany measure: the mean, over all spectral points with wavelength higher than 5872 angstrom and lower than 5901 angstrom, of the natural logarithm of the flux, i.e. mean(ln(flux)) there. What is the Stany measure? 2.86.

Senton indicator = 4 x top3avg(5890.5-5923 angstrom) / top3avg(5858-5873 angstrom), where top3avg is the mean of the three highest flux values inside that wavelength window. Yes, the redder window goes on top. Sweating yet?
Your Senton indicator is 3.76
